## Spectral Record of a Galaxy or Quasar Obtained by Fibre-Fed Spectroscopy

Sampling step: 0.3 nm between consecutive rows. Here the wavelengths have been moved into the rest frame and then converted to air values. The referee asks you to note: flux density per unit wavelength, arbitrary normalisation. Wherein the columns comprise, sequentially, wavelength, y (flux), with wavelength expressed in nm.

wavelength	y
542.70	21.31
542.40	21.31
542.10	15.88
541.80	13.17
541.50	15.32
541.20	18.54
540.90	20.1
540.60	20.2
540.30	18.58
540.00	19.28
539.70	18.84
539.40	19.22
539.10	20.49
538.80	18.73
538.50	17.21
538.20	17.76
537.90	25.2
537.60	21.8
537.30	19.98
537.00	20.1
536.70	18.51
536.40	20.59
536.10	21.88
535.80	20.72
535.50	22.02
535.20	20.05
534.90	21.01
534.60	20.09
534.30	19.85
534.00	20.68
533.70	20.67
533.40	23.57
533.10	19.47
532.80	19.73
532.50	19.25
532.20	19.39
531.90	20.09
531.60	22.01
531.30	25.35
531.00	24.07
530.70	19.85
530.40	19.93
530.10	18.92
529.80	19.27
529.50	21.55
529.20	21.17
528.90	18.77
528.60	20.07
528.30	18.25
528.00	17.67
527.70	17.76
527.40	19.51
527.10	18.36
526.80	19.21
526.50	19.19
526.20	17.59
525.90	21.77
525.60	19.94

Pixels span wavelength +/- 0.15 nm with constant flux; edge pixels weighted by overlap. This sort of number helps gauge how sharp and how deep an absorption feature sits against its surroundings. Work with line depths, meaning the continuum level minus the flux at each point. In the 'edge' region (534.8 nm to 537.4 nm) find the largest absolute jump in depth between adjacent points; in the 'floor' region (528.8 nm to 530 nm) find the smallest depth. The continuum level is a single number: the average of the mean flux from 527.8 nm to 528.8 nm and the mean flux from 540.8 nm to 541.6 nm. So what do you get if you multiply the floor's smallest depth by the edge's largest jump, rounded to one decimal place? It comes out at -6.7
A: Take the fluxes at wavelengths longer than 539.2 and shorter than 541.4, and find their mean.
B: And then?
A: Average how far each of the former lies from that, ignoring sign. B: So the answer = 0.52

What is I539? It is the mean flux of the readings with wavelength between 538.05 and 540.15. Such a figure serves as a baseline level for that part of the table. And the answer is 18.8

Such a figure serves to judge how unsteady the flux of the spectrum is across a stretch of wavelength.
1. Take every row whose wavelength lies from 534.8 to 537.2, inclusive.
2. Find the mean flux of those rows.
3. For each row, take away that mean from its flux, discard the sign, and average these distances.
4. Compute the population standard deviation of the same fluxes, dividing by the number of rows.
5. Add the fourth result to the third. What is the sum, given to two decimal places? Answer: 1.84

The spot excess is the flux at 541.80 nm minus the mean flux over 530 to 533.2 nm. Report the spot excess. -7.6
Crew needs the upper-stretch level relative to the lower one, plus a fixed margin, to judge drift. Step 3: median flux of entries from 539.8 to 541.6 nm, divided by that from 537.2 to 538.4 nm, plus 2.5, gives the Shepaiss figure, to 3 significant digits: 3.41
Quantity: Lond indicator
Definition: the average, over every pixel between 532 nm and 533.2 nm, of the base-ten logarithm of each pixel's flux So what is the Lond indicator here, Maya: 1.29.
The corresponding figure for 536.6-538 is 1.32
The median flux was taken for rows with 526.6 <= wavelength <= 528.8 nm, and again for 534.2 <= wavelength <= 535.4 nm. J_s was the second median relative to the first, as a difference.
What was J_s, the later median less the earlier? 1.7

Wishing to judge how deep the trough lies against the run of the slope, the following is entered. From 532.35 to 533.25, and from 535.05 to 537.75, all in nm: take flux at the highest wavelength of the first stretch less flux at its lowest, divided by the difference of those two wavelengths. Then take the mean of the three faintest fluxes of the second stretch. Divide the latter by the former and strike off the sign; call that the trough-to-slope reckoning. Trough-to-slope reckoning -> 53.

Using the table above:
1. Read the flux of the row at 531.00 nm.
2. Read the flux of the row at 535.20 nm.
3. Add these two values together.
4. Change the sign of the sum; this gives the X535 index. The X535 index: -44.1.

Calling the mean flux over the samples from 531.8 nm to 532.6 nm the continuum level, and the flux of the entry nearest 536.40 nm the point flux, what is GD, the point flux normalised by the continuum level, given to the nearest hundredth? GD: 1.05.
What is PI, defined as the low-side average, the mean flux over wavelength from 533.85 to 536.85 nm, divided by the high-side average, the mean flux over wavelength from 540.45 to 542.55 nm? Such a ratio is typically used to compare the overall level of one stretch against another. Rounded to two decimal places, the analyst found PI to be 1.15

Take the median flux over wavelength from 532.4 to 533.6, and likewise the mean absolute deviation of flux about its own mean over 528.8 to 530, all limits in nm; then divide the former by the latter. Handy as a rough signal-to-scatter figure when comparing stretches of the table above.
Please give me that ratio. 17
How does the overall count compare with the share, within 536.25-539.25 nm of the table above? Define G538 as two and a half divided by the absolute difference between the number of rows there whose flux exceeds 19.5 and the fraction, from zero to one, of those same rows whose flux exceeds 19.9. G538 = 0.46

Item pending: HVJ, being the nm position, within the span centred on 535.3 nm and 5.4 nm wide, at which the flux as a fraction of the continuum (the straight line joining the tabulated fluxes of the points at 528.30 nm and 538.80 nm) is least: 536.70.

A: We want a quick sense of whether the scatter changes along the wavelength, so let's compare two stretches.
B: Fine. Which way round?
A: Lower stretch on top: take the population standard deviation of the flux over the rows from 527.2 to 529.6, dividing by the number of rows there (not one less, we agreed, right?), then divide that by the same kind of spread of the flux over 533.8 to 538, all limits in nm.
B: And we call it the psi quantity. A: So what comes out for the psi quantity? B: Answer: 0.93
